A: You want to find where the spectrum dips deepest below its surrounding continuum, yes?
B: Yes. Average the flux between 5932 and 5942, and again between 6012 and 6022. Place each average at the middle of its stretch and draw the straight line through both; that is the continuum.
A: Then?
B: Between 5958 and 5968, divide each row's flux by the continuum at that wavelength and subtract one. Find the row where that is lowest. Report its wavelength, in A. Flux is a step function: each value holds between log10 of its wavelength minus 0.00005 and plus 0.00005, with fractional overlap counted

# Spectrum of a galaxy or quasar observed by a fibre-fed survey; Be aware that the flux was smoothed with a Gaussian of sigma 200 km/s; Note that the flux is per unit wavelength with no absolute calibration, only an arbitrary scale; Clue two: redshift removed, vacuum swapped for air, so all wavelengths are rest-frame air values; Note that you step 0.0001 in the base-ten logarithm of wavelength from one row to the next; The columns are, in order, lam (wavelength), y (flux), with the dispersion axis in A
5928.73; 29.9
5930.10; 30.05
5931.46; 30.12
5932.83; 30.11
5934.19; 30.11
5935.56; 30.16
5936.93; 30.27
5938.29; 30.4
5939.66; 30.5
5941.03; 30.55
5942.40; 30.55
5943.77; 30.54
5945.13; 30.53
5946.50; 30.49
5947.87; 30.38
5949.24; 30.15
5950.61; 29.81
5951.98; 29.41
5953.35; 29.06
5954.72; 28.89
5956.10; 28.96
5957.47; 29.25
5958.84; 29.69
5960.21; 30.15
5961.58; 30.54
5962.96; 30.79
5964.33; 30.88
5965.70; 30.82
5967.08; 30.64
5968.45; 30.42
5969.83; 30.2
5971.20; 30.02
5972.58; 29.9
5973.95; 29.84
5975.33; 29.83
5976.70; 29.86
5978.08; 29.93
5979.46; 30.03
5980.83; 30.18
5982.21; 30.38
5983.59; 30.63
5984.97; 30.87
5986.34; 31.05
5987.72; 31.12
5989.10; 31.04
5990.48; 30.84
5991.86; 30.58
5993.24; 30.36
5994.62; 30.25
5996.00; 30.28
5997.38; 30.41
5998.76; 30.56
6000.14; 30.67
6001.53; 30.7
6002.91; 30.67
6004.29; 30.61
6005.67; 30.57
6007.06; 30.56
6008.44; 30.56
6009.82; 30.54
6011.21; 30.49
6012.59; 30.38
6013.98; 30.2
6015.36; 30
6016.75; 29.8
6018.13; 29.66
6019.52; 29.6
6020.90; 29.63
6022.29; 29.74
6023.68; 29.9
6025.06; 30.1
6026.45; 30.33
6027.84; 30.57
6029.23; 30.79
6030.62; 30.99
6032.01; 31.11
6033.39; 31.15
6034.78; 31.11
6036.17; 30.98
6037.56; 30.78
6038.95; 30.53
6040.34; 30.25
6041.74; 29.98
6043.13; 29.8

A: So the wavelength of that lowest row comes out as 5958.84 A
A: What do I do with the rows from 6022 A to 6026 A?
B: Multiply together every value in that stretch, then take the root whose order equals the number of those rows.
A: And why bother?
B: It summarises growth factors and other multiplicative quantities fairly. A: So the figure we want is 29.91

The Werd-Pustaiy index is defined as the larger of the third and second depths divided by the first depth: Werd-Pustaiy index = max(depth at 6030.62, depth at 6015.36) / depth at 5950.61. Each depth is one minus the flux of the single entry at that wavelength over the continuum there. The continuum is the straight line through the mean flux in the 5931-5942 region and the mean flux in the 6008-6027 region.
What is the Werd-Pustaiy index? 0.2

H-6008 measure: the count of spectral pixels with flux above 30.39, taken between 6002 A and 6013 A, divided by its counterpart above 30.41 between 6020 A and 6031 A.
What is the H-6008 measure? 2.3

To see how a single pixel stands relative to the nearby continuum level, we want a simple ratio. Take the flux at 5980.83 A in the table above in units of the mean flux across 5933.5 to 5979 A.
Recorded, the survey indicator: 1.00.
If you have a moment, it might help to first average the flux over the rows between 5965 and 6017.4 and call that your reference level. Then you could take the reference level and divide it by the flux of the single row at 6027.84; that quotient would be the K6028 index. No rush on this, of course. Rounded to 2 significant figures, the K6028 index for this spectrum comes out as 0.99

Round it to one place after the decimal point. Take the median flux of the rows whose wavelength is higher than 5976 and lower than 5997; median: 30.4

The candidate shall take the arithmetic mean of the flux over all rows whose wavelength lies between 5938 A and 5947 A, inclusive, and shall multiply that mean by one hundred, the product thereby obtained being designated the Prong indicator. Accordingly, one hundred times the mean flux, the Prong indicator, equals 3051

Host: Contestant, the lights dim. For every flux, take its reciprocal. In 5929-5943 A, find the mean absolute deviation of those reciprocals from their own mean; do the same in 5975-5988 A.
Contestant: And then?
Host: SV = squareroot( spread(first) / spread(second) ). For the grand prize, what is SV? 0.64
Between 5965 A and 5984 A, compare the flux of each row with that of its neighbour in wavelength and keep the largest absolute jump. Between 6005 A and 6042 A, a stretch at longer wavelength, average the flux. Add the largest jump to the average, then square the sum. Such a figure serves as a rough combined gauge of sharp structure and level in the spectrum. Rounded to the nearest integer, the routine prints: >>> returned 938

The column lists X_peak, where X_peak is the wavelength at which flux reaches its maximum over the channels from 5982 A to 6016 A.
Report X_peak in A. 5987.72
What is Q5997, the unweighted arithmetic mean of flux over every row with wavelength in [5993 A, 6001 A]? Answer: 30.4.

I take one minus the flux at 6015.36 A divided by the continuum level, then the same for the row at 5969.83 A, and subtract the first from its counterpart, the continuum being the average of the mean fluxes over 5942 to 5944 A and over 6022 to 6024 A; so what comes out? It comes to -0.007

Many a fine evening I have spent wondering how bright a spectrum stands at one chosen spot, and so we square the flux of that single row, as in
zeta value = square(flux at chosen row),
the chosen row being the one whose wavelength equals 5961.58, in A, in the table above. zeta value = 933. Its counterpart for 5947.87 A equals 923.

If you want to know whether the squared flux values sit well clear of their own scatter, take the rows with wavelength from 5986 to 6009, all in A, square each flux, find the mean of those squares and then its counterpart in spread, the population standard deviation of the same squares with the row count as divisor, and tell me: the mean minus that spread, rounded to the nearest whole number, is 923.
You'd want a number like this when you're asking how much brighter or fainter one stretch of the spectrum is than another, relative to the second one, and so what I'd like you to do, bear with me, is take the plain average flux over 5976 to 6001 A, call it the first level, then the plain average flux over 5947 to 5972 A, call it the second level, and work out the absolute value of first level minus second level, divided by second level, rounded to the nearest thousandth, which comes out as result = 0.017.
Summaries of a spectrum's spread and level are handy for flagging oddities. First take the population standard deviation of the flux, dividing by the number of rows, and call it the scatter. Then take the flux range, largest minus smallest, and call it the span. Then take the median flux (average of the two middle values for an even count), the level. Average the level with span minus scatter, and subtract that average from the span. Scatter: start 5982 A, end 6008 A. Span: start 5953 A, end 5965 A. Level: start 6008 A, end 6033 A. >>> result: -14.0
